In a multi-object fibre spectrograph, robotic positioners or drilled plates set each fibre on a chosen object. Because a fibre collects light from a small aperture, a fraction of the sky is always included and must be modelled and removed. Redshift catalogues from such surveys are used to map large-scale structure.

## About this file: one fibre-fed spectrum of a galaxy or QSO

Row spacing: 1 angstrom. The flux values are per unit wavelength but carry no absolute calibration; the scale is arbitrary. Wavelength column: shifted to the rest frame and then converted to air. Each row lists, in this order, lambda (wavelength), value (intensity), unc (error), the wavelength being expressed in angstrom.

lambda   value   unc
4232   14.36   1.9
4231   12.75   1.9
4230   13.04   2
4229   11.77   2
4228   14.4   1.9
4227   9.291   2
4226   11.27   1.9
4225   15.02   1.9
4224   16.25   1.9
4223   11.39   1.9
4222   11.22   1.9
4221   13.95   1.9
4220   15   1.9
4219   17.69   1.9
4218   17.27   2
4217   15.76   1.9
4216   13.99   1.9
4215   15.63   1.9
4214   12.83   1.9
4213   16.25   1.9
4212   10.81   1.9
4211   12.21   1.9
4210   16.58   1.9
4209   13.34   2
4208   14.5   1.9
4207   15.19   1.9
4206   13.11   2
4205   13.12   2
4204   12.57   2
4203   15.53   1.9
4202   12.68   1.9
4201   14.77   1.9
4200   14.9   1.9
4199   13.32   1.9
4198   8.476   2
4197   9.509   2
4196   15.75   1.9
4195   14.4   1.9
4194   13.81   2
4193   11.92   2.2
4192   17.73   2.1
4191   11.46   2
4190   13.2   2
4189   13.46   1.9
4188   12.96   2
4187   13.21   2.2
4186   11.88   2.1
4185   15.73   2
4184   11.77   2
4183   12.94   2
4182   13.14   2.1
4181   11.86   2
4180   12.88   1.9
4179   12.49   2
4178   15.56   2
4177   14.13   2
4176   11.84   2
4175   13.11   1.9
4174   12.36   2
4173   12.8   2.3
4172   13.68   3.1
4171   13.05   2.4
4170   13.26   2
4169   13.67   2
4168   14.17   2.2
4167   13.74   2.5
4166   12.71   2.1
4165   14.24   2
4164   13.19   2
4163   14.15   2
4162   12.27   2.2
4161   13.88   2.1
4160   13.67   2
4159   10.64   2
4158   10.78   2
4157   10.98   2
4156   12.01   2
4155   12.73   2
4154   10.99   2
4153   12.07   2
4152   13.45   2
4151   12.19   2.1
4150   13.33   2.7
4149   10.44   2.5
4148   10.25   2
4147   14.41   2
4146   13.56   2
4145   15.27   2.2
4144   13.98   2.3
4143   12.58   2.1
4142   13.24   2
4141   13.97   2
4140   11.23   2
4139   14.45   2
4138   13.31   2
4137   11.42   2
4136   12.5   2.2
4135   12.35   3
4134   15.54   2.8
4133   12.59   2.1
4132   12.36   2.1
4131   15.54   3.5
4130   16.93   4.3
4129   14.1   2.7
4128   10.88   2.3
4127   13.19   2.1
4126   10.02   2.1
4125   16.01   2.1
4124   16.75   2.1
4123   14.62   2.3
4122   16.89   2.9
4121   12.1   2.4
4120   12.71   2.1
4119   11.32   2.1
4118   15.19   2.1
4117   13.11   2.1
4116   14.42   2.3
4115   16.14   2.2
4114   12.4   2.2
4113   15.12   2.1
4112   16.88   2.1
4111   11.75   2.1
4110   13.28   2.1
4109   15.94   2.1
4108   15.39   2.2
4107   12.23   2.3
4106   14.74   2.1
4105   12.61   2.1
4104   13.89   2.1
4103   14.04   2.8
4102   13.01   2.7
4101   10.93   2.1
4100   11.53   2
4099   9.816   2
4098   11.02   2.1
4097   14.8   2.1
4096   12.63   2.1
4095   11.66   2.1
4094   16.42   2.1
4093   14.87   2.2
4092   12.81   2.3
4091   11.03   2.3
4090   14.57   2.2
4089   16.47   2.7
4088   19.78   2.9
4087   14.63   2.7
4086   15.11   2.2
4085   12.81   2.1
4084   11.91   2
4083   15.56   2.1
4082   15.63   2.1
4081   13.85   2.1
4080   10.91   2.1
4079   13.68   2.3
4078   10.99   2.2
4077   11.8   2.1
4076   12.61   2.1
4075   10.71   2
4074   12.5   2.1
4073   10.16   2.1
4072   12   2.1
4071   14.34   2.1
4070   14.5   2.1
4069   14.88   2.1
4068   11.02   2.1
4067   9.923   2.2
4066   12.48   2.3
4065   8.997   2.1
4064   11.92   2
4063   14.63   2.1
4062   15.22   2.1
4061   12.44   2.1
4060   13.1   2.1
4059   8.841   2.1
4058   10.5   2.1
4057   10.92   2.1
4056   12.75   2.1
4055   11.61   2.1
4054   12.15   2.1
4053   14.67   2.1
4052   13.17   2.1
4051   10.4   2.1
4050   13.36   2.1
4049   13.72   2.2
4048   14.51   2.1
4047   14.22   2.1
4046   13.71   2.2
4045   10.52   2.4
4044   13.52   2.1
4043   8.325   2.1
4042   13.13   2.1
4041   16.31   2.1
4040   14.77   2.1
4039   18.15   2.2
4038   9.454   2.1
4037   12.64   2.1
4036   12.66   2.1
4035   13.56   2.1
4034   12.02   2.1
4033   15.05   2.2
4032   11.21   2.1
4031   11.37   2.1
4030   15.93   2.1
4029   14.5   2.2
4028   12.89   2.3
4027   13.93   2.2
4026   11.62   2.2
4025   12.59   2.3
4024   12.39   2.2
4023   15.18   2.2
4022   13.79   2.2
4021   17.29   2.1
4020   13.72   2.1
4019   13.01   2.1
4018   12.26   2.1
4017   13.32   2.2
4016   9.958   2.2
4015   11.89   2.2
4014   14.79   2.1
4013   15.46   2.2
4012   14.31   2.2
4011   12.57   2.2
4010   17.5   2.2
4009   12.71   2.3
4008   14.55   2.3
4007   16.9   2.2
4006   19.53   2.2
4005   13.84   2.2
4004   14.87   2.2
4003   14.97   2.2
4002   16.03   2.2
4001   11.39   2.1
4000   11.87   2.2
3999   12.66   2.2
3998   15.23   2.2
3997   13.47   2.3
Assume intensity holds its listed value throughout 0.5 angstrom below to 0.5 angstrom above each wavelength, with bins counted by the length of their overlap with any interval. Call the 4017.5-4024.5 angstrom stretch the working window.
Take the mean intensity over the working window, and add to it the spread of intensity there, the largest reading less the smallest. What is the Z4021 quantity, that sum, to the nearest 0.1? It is 19.0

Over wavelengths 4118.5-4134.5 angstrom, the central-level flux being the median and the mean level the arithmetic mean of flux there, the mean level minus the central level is 0.20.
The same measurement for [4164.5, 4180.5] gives 0.17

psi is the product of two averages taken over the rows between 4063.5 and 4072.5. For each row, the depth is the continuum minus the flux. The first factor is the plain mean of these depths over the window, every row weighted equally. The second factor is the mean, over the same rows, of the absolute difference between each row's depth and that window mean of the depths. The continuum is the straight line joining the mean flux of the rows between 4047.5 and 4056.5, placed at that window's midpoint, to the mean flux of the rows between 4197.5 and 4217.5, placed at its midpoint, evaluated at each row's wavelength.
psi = 1.3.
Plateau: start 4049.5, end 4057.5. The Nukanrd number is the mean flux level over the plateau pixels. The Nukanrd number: 12.4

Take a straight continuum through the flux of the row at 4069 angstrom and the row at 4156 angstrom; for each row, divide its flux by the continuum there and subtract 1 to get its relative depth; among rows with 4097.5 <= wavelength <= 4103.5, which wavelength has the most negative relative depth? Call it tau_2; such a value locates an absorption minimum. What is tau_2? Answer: 4099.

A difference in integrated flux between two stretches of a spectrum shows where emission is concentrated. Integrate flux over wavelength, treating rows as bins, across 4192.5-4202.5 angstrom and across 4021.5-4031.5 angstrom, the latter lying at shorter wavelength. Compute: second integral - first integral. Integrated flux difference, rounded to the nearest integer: 5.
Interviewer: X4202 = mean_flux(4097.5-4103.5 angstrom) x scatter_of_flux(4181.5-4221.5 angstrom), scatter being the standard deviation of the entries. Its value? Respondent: 24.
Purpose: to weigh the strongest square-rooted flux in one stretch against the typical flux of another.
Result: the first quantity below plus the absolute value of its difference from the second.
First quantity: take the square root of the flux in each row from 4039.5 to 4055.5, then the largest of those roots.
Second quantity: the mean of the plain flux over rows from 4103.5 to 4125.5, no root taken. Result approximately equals 14.2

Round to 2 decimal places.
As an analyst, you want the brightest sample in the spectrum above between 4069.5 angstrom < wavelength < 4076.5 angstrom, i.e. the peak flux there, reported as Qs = 14.50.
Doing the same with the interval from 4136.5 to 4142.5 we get 14.45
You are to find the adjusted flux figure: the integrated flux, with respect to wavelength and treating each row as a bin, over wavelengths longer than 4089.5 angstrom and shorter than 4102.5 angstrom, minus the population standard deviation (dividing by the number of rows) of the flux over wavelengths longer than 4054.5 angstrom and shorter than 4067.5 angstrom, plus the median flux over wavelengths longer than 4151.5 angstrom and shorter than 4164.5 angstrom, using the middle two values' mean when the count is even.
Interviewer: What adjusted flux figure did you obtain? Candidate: 175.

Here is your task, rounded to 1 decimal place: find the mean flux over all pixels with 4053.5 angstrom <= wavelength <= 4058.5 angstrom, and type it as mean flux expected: 11.6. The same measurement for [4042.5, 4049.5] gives 12.6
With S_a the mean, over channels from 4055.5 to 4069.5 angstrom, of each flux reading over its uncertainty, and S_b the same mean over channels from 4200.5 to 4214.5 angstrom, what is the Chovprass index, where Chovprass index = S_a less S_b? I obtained -1.5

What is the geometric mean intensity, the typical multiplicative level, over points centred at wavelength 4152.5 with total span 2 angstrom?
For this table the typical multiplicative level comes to 12.7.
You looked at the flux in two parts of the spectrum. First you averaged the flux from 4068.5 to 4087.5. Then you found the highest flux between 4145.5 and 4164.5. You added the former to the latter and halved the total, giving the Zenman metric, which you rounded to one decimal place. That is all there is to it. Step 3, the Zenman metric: 13.7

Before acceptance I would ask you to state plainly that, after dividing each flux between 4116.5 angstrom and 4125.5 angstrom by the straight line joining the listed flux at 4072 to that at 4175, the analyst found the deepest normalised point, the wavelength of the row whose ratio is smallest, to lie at 4119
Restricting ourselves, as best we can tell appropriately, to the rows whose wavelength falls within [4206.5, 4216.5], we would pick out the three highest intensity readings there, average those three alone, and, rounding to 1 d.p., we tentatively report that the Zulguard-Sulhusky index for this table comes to 16.2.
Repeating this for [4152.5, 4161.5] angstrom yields 13.4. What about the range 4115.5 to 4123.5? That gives 15.6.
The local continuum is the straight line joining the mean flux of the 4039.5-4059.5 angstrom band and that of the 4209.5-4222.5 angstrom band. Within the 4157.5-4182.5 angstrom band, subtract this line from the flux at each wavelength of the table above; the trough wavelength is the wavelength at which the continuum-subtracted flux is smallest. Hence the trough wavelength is 4159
